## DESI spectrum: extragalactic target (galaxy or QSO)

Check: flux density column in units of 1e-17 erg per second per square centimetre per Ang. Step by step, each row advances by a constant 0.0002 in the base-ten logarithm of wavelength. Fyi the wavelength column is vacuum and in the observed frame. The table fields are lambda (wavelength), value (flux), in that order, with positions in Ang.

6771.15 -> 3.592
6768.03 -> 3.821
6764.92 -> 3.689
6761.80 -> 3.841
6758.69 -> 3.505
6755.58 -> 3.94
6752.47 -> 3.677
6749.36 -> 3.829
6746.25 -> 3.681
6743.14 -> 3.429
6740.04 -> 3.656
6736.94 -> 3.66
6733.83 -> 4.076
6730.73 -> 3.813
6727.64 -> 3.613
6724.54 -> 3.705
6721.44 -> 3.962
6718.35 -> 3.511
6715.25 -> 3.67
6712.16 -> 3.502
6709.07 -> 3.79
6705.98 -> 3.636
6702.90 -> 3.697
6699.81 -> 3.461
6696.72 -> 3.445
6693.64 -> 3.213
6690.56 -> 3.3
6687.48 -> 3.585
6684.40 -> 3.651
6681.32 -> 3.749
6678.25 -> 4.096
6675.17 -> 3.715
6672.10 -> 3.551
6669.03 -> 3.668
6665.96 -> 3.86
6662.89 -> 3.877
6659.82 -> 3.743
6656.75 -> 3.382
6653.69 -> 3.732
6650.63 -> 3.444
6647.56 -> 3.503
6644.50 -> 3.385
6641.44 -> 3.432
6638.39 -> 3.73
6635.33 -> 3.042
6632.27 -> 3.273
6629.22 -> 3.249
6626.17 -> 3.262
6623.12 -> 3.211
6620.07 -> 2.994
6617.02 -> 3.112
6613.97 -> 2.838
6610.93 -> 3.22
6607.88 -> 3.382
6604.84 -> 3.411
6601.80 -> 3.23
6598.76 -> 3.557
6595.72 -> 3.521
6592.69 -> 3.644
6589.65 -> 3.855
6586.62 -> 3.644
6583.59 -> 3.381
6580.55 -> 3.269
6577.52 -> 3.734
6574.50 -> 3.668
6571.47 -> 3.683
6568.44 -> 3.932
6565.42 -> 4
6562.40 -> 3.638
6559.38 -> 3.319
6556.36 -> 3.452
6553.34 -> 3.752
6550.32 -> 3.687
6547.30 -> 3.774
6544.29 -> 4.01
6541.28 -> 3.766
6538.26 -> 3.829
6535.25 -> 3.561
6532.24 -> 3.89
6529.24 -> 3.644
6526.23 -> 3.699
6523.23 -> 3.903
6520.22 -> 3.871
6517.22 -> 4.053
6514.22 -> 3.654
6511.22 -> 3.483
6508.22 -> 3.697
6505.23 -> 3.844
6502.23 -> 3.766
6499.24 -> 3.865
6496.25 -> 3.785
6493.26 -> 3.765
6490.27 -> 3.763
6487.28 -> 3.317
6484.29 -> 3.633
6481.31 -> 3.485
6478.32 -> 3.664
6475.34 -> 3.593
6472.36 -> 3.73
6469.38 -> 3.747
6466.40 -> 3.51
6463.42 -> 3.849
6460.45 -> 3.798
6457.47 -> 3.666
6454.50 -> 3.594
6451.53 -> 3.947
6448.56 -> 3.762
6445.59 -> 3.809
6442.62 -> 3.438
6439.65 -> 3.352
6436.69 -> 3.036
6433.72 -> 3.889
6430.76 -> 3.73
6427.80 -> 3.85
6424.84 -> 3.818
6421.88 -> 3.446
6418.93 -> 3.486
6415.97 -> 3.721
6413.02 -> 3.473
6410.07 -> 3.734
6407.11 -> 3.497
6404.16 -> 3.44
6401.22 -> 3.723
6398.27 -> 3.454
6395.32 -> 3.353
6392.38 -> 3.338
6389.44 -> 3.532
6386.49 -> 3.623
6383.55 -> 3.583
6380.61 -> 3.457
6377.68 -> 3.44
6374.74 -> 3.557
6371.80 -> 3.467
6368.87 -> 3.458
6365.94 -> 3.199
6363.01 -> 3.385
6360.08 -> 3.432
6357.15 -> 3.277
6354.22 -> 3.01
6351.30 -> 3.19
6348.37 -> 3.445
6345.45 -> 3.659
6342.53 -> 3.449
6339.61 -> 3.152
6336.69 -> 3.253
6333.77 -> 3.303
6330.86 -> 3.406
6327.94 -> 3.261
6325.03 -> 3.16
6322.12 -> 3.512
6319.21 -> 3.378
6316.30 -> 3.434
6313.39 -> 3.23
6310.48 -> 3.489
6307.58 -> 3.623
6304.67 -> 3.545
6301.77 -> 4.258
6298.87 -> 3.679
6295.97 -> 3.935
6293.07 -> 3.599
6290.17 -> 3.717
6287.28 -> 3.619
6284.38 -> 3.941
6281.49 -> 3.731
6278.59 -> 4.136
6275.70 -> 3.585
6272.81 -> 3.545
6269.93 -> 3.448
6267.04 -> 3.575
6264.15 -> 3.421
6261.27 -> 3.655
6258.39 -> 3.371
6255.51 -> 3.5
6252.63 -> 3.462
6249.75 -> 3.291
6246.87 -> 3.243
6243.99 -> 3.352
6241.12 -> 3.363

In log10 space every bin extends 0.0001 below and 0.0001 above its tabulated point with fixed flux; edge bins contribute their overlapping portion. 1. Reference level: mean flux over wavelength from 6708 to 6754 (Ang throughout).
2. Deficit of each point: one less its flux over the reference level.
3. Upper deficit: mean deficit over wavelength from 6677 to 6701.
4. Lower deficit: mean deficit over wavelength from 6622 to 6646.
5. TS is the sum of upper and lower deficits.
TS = 0.14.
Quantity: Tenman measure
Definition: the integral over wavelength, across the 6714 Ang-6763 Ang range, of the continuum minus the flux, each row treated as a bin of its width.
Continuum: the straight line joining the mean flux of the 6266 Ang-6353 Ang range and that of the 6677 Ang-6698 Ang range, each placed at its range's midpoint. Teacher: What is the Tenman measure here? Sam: -7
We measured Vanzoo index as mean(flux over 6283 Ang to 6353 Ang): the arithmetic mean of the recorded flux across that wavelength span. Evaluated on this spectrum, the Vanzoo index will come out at 3.51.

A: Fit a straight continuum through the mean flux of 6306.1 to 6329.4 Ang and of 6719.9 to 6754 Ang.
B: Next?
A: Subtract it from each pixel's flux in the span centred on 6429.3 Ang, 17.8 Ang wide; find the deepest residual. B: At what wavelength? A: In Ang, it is 6436.69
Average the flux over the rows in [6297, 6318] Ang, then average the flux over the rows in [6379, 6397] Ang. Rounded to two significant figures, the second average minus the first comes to -0.13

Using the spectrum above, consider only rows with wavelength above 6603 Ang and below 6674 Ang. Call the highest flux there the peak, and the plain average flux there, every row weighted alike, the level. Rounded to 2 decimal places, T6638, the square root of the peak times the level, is 3.63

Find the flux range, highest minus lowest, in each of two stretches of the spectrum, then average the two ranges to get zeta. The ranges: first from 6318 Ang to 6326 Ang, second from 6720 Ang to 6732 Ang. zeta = 0.35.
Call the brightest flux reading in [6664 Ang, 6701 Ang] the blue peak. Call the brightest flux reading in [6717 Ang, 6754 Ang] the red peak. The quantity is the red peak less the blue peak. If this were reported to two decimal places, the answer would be -0.02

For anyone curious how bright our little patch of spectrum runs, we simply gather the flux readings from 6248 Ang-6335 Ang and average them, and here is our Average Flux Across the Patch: 3.56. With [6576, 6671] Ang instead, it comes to 3.44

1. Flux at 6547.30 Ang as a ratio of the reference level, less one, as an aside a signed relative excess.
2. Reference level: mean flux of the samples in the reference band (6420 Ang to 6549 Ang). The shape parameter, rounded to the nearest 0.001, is 0.019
